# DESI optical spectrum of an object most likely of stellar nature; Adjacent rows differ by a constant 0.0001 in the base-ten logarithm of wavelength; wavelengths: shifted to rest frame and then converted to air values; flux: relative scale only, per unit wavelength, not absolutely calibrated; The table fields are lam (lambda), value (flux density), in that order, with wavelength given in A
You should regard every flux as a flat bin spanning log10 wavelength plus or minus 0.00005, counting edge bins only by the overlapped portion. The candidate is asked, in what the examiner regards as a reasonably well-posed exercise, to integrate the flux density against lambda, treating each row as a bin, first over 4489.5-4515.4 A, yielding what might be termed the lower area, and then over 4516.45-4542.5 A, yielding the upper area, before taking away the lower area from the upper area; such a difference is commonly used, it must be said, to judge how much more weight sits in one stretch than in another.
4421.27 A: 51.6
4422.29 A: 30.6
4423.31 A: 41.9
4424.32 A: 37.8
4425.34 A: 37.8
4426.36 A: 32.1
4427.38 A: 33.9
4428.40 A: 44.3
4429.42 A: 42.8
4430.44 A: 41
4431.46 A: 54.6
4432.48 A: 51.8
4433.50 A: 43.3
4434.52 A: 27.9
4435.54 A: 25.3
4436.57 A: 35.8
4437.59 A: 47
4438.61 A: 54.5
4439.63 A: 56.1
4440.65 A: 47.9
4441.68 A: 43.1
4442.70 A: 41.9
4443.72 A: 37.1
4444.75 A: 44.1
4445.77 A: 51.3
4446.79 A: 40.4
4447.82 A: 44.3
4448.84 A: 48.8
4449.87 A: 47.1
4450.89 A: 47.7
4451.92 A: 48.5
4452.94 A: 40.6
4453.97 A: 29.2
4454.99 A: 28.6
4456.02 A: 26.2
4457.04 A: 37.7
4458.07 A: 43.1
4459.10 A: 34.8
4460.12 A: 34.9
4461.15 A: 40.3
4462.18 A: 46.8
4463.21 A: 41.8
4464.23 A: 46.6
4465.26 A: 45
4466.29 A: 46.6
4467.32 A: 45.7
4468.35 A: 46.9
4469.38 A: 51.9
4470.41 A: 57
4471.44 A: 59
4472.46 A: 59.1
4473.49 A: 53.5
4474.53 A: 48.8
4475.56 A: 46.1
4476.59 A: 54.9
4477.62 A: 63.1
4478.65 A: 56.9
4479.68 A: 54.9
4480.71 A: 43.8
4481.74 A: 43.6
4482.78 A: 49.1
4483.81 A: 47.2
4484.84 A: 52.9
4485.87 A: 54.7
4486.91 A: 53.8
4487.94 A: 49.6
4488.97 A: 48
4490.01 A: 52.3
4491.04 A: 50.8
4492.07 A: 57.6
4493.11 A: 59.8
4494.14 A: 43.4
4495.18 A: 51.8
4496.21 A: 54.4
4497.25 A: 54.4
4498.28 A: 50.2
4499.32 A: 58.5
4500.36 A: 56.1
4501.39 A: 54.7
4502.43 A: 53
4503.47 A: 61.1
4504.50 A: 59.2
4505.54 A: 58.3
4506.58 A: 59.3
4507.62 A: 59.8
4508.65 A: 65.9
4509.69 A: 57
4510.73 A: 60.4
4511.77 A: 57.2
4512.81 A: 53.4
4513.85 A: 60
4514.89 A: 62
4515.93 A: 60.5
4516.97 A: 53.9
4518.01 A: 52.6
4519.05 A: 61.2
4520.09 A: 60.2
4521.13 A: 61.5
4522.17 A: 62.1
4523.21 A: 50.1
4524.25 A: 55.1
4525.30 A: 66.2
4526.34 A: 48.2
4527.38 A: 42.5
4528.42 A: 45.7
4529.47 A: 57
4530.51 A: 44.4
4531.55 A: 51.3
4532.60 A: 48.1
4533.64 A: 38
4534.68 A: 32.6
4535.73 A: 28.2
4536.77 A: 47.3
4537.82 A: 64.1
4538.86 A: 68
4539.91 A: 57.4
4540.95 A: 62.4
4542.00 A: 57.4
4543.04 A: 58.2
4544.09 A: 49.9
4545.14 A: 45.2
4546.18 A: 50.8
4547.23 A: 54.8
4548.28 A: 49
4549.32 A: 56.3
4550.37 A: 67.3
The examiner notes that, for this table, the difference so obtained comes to -91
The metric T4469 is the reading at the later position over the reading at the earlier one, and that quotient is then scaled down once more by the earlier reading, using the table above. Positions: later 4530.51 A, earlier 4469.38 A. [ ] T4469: 0.016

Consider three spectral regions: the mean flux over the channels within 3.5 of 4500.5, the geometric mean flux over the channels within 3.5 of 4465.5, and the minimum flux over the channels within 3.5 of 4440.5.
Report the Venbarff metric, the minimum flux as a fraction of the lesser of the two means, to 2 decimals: 0.81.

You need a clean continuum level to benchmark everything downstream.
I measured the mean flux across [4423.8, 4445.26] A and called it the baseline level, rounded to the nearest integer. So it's 42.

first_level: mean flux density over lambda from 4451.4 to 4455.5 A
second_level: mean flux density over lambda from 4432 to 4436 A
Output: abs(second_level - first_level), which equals 0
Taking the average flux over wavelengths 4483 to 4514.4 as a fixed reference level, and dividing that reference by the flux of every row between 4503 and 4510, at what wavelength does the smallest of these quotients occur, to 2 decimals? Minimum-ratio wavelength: 4508.65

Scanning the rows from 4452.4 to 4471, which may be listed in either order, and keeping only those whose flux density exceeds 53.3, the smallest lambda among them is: 4470.41 A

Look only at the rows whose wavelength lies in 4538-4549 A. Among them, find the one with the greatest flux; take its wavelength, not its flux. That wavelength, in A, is 4538.86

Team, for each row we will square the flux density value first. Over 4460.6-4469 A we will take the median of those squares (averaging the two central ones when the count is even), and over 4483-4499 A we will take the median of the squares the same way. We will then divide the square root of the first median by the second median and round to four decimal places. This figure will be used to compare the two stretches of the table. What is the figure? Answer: 0.0169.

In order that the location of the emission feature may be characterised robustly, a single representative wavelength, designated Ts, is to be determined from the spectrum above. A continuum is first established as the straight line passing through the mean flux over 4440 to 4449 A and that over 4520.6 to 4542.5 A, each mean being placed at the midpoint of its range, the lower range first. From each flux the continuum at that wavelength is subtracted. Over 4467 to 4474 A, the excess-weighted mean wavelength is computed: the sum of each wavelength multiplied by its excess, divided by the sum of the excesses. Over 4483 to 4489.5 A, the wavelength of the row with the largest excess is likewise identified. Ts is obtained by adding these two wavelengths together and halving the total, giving 4478.7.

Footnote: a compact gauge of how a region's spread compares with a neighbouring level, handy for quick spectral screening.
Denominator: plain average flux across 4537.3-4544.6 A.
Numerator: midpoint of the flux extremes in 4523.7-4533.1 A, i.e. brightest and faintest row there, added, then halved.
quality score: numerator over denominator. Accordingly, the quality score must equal 0.91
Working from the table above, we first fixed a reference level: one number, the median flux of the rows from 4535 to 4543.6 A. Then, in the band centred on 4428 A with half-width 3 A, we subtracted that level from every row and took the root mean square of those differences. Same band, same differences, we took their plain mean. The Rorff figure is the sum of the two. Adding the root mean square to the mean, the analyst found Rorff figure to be 1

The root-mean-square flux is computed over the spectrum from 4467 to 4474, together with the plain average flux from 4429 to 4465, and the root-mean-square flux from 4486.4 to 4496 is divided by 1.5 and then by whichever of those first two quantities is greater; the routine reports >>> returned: 0.65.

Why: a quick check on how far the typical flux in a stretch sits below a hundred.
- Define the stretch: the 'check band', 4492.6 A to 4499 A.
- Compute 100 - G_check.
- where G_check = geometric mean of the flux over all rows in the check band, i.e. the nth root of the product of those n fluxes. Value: 48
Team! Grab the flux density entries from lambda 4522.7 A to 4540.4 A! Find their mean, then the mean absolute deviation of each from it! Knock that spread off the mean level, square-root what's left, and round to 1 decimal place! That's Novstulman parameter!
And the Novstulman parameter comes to 6.4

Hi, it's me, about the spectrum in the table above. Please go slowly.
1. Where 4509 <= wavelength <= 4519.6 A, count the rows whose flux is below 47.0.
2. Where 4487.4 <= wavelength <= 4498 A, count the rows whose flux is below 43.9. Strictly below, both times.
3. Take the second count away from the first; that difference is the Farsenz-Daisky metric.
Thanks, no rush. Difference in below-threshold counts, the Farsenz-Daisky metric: -1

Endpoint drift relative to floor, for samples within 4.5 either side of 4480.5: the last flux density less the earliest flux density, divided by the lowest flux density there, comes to 0.0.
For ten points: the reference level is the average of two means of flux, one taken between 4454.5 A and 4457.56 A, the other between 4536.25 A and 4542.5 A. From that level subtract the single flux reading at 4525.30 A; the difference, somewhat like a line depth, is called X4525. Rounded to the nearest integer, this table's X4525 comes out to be -21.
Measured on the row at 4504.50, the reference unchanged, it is -14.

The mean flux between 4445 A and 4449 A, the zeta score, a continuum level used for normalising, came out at 46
